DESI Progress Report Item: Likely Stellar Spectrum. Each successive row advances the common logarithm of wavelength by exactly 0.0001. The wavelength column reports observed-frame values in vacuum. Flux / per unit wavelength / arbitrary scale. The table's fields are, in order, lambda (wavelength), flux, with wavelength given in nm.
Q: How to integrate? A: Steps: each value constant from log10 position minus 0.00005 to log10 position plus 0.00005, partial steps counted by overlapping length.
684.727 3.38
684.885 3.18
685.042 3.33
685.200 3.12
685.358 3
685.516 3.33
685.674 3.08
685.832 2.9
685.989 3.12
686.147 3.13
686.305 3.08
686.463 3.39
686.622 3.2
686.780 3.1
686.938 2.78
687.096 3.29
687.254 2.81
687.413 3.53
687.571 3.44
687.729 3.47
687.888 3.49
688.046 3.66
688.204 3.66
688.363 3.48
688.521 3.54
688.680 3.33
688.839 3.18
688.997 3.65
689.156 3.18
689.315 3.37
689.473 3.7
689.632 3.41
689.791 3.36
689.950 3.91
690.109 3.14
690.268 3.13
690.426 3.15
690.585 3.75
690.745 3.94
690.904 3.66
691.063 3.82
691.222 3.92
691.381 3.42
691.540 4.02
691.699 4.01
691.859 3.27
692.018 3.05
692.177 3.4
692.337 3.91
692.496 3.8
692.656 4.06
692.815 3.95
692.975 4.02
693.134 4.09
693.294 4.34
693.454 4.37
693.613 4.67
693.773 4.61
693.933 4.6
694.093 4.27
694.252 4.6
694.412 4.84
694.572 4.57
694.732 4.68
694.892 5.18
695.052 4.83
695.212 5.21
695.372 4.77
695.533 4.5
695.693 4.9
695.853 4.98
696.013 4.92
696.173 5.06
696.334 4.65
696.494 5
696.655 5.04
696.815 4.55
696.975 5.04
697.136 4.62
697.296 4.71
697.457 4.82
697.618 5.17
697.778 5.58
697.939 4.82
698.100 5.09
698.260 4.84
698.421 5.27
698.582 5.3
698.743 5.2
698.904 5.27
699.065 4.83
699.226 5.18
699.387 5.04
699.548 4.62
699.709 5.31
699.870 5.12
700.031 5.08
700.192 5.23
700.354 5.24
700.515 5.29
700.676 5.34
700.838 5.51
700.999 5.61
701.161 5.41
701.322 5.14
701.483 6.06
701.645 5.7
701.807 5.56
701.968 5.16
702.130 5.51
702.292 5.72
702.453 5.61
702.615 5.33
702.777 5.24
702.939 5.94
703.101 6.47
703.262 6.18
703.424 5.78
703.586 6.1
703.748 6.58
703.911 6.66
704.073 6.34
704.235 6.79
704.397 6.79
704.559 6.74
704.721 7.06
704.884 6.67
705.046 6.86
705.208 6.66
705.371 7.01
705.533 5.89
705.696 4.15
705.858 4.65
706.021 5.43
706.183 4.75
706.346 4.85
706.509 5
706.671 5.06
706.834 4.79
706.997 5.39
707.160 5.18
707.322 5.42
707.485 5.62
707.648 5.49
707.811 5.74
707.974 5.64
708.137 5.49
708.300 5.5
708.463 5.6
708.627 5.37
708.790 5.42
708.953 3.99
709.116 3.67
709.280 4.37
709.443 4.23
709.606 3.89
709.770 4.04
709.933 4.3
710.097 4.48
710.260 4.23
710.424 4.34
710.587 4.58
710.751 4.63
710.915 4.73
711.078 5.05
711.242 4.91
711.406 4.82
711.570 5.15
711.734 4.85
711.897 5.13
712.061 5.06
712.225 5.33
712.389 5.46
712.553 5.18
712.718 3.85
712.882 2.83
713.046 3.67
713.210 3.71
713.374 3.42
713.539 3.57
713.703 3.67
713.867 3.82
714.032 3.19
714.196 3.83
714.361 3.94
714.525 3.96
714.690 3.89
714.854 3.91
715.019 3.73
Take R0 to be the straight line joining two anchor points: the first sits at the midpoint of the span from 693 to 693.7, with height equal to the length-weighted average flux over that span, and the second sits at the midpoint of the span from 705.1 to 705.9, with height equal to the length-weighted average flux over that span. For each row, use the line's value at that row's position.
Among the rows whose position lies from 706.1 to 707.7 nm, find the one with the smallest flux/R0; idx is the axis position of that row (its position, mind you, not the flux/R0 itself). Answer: 706.834 nm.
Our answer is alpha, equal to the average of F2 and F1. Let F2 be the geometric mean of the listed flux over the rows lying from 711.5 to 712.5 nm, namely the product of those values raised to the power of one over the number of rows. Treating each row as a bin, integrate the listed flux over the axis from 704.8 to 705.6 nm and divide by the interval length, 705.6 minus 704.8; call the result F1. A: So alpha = 5.90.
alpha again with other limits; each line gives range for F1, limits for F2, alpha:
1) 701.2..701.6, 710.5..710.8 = 5.10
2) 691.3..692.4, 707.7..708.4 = 4.58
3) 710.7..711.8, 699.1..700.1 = 4.97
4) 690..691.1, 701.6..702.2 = 4.50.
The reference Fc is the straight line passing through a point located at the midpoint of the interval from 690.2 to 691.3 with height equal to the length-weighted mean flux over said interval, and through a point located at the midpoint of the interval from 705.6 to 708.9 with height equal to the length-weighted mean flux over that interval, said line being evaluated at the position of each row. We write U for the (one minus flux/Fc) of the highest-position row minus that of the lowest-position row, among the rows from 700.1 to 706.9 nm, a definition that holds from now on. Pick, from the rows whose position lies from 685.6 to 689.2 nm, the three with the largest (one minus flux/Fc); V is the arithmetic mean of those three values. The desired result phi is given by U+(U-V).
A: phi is 0.33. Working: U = 0.23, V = 0.13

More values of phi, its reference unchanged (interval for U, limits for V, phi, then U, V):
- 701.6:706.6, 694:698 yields 0.58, 0.25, -0.08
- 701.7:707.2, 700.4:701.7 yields 0.52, 0.19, -0.14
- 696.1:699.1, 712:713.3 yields -0.15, 0.13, 0.41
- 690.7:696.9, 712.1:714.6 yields -0.45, 0.01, 0.46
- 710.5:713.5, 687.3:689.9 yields 0.40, 0.24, 0.07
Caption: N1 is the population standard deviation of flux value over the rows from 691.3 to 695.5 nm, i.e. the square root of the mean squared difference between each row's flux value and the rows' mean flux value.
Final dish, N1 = 0.556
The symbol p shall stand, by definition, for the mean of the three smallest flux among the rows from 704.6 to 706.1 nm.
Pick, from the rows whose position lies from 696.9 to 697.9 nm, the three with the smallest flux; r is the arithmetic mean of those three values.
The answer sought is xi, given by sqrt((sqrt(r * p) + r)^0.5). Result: 1.75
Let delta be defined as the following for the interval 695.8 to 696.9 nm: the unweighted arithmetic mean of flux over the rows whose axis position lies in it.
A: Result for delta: 4.9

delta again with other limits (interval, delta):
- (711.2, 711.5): 4.9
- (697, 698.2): 5.0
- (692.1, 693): 3.9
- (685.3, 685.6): 3.2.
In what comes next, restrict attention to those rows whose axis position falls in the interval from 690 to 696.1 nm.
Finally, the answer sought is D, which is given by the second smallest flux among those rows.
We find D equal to 3.13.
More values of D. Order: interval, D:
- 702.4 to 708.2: 4.65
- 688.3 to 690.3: 3.14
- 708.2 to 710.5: 3.89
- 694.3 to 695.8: 4.57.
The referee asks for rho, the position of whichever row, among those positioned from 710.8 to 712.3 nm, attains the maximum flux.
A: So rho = 712.225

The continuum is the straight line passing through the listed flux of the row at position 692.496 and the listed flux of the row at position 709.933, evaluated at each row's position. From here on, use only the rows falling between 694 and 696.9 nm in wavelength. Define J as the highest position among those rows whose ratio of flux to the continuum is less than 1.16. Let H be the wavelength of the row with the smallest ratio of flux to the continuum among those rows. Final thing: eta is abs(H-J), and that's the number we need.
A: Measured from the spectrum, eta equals 2.72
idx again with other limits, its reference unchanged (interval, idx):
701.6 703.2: 702.777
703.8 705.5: 704.073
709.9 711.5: 710.260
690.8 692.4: 692.018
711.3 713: 712.882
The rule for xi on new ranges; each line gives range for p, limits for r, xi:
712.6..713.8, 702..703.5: 1.76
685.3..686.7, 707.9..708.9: 1.75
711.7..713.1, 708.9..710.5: 1.65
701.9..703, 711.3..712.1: 1.78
